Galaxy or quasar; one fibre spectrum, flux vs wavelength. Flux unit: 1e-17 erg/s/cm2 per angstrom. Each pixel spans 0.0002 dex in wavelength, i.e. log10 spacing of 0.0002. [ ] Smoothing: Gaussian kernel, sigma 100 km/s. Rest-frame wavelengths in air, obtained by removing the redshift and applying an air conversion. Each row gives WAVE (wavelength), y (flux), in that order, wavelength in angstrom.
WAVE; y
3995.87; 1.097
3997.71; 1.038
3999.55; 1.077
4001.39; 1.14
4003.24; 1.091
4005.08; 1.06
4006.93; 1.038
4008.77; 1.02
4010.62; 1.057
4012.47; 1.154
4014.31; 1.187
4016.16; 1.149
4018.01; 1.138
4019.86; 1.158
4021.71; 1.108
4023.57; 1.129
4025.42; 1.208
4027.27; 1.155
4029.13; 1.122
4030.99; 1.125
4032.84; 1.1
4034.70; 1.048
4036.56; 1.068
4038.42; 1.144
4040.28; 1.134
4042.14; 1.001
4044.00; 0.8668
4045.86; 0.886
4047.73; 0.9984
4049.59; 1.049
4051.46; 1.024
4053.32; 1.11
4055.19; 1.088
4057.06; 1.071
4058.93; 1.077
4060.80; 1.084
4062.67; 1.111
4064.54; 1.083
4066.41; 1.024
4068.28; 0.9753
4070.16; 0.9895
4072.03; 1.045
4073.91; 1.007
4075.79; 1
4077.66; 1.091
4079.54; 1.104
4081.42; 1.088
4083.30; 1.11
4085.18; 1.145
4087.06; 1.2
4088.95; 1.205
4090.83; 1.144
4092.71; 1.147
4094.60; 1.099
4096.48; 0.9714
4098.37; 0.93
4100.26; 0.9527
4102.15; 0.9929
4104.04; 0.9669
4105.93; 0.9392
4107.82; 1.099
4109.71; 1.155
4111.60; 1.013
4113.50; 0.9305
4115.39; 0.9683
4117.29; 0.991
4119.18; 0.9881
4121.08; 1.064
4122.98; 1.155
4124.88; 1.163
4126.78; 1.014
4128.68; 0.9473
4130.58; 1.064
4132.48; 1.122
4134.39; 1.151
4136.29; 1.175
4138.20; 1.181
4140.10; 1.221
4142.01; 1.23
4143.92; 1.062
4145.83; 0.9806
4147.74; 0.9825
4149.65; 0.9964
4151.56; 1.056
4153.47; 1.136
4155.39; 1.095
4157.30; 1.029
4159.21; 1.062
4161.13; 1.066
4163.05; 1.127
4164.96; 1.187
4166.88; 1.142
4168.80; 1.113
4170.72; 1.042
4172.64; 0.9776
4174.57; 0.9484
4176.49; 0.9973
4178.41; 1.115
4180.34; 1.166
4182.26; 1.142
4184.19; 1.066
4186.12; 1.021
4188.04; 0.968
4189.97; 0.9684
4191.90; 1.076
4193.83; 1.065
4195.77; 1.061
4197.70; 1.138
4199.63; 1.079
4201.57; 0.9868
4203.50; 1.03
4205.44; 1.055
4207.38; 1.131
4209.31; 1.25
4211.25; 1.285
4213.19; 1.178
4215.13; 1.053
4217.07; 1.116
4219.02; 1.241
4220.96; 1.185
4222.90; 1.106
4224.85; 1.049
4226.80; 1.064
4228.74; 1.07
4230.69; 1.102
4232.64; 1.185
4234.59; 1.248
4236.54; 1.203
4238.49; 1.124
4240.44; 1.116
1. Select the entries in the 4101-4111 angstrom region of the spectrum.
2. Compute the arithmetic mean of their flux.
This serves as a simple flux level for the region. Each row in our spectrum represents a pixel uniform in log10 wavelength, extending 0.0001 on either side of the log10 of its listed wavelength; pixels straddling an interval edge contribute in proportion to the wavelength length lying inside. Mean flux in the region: 1.03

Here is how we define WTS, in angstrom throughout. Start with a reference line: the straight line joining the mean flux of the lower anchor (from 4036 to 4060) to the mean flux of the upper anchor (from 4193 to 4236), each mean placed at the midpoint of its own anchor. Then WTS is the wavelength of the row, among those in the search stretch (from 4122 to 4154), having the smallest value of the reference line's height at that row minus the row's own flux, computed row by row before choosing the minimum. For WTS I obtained 4142.01 angstrom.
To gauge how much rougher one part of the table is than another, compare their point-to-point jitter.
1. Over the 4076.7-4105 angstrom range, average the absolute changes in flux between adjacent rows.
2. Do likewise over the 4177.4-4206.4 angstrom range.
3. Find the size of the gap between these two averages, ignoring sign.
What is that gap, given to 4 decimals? 0.0109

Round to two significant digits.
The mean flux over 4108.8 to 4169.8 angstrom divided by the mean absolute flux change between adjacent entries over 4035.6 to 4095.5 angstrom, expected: 25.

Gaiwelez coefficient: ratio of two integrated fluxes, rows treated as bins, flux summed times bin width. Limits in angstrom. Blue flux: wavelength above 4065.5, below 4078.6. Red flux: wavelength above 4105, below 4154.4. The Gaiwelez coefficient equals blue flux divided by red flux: 0.3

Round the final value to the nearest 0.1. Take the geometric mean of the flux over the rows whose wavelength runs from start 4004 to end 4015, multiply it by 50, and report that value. 54.2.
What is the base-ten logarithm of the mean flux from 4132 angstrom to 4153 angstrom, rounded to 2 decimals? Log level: 0.04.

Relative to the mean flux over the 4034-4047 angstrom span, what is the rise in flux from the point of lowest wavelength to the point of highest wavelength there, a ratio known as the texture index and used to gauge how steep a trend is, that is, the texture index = -0.16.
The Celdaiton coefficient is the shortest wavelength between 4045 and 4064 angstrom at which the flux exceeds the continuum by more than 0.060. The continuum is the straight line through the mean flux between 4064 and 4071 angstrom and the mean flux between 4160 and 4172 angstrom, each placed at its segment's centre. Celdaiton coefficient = 4053.32 angstrom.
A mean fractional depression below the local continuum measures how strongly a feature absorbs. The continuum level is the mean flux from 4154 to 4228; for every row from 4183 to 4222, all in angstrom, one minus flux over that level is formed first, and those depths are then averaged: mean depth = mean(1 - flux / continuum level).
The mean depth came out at -0.008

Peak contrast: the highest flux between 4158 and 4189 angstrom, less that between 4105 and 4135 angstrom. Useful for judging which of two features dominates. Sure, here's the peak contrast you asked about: 0.02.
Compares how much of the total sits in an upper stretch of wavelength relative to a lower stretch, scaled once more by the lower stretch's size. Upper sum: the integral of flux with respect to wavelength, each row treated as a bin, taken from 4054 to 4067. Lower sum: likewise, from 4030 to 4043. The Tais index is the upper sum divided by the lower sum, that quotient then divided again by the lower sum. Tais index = 0.070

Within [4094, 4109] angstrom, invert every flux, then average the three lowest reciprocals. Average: 0.942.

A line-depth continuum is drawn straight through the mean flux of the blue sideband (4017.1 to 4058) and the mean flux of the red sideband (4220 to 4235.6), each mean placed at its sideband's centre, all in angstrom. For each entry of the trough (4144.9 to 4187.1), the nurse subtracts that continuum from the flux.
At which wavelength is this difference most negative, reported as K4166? 4174.57 angstrom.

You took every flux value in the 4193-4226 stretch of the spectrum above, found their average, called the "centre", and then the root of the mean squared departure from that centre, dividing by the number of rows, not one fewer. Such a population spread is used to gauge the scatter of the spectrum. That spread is 0.082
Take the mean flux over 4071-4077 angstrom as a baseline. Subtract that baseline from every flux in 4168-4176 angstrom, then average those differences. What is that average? 0.00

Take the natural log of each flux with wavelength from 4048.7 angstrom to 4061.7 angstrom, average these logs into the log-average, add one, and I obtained 1.07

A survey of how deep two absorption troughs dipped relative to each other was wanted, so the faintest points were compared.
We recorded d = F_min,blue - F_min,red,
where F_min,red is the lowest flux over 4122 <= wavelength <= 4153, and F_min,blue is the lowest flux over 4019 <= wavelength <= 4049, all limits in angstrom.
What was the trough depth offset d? -0.08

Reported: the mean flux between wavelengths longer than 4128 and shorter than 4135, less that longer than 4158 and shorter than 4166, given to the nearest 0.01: -0.04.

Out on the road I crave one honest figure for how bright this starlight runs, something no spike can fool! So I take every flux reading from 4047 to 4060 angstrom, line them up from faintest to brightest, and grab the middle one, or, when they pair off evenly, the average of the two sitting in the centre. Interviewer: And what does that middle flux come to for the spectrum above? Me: 1.07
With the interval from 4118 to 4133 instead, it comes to 1.06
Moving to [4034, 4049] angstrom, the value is 1.02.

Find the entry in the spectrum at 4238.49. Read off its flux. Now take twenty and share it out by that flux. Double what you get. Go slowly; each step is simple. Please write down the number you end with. 35.6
